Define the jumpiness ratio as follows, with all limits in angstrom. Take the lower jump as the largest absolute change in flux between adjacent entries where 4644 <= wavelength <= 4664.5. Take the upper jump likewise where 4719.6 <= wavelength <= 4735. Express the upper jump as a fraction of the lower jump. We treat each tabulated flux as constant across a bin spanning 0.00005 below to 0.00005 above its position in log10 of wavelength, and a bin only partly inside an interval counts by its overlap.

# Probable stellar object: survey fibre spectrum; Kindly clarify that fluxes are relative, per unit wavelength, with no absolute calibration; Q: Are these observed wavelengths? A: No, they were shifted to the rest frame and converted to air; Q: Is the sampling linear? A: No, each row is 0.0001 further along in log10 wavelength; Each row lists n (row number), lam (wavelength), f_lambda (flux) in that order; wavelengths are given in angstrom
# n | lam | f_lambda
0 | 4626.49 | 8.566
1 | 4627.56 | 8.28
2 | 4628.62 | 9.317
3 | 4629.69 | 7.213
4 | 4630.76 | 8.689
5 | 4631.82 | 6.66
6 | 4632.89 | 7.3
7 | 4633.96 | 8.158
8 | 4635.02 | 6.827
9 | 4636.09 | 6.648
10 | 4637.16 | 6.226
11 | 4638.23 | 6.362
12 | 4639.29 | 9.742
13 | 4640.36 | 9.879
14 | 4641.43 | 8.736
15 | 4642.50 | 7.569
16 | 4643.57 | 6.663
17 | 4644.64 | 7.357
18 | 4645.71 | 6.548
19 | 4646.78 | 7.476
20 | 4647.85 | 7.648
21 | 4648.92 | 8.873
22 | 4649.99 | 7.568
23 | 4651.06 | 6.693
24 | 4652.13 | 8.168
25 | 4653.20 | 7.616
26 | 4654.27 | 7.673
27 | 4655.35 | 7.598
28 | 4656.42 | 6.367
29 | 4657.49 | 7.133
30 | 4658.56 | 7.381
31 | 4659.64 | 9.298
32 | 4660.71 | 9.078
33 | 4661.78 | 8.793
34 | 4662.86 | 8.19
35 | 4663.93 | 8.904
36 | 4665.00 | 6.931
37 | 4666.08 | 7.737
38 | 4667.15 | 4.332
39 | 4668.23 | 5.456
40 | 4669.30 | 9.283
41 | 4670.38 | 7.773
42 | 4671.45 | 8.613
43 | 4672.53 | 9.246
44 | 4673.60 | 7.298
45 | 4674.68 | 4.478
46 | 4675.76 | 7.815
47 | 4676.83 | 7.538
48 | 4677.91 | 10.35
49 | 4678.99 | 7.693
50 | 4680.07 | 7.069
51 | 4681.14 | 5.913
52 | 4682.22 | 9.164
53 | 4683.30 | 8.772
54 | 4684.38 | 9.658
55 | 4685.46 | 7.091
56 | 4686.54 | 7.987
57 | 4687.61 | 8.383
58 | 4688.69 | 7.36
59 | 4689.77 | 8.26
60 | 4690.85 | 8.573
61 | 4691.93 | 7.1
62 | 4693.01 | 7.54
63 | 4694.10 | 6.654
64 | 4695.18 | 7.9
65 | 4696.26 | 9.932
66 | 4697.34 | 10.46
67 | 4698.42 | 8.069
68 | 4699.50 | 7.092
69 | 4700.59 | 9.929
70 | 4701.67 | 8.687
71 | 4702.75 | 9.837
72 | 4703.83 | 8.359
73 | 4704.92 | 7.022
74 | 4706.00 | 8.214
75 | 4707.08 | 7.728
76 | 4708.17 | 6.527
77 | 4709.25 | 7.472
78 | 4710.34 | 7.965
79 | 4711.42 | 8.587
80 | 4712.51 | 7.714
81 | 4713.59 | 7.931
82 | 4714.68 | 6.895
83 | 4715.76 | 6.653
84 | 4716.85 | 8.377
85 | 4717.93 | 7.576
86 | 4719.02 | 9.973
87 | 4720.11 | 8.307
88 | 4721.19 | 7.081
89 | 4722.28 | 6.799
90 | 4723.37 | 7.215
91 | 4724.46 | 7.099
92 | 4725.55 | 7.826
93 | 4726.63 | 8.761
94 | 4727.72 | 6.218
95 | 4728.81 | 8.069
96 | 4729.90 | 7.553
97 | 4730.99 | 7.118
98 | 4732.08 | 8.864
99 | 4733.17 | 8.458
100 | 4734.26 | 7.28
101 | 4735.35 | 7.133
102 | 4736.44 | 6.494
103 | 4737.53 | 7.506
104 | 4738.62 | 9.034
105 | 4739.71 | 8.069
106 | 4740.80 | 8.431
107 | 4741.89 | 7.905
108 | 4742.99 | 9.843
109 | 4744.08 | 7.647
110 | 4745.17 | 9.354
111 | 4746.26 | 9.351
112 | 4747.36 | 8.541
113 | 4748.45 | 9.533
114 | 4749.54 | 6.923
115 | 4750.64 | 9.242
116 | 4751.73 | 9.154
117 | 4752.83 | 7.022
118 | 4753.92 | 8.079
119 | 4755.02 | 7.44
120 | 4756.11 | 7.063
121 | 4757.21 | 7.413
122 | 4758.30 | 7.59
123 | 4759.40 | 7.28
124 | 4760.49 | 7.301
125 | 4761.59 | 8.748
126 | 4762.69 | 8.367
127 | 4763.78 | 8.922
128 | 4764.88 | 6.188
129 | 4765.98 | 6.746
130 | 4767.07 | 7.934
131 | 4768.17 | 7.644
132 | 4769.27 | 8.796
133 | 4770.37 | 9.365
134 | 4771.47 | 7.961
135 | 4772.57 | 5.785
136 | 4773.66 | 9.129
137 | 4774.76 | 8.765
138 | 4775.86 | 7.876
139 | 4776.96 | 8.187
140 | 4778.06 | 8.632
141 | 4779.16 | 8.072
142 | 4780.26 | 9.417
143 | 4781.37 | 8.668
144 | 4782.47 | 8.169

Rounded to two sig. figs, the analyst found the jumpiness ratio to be 1.3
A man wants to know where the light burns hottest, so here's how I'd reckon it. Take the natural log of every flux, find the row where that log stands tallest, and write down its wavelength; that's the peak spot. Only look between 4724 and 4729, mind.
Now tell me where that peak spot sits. 4726.63 angstrom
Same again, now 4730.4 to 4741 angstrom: 4738.62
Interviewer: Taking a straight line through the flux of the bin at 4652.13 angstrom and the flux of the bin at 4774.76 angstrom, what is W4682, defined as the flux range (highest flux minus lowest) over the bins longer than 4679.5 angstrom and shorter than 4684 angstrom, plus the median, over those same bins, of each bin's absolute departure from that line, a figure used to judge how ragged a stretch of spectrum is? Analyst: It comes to 4.3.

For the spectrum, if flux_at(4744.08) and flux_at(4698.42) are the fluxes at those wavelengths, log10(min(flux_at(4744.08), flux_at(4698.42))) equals 0.88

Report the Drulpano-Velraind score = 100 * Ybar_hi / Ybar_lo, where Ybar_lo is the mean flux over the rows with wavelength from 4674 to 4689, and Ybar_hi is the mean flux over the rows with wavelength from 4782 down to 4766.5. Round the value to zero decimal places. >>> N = 106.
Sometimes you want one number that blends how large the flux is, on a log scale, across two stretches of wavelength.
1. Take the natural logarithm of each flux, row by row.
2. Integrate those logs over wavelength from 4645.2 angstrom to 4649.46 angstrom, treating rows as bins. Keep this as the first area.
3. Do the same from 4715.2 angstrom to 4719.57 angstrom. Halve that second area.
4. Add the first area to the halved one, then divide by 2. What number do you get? 6.60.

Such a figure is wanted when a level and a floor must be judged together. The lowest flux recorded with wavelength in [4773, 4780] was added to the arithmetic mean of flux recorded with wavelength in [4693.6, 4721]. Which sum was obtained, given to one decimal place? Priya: 16.0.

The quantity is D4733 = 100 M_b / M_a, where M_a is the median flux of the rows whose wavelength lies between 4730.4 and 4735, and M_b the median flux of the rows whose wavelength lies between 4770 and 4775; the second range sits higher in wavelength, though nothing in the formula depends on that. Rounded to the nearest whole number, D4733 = 111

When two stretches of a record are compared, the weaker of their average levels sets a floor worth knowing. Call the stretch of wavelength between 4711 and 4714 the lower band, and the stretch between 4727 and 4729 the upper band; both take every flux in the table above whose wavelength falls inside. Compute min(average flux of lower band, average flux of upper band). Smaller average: 7.1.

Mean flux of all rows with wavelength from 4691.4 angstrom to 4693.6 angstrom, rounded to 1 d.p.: 7.3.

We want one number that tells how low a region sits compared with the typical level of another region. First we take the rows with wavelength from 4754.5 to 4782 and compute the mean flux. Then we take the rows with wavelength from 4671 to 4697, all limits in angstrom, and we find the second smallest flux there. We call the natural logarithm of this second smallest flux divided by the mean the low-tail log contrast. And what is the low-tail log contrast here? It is -0.30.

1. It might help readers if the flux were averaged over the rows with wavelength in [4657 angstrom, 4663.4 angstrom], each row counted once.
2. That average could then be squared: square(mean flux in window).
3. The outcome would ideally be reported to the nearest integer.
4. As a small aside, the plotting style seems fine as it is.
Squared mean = 69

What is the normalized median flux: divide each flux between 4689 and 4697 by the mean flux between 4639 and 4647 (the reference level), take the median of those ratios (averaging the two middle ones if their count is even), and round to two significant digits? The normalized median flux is 0.99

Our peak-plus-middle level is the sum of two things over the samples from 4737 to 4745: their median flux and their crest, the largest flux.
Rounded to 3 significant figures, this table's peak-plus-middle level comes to 17.9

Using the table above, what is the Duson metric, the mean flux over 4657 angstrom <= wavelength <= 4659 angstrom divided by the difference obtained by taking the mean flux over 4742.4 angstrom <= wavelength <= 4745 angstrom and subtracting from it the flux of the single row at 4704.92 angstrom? 4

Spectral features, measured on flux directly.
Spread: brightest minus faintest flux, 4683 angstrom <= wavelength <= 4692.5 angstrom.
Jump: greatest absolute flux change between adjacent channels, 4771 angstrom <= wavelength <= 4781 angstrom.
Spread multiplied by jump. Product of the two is 8.6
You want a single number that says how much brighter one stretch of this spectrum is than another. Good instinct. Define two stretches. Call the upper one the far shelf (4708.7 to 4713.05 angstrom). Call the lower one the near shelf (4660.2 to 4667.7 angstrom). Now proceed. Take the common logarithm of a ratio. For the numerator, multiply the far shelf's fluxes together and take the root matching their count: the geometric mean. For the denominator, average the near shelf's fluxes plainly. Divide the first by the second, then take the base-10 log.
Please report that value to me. 0.01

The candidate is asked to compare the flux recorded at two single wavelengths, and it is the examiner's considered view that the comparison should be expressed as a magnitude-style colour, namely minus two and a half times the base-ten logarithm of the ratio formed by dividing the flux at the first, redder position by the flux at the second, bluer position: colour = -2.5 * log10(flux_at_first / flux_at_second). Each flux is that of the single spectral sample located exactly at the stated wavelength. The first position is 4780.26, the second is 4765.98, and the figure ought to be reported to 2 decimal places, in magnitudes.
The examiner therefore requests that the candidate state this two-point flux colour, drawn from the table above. -0.36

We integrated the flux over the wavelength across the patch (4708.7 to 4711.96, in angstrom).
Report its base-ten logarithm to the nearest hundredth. 1.42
